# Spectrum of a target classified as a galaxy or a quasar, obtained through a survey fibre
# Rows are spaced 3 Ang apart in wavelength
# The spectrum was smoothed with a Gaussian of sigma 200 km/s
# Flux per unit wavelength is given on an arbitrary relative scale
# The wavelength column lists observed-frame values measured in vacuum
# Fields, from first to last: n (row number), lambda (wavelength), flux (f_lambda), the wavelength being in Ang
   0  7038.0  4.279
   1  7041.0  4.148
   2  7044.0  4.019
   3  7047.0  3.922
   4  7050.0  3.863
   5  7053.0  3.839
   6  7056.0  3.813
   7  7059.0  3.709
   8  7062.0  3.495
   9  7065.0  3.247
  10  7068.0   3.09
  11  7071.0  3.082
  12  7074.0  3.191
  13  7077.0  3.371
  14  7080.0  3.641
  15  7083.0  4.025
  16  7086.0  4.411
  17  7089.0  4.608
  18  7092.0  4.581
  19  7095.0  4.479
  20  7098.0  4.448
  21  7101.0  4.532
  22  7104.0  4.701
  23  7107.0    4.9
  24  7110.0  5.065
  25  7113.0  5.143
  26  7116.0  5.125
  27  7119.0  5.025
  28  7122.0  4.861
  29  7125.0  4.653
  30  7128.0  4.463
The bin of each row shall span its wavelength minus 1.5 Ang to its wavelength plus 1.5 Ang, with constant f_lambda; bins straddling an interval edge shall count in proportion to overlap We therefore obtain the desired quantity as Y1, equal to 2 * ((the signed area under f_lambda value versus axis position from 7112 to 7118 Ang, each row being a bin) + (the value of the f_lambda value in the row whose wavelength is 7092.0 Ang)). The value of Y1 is 71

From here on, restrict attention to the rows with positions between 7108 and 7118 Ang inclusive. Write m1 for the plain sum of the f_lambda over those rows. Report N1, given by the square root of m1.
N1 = 3.9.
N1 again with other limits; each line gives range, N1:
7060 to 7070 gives 3.1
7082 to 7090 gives 3.6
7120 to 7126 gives 3.1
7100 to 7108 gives 3.8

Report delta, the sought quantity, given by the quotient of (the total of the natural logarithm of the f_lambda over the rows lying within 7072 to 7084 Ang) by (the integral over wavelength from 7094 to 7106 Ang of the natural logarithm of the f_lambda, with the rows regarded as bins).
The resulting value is 0.28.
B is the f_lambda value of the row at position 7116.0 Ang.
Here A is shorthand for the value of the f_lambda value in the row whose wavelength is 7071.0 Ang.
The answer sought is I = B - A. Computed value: 2.0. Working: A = 3.082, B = 5.125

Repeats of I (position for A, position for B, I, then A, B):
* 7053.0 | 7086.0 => 0.6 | 3.839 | 4.411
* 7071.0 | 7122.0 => 1.8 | 3.082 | 4.861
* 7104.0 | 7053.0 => -0.9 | 4.701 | 3.839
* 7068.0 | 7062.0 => 0.4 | 3.09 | 3.495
